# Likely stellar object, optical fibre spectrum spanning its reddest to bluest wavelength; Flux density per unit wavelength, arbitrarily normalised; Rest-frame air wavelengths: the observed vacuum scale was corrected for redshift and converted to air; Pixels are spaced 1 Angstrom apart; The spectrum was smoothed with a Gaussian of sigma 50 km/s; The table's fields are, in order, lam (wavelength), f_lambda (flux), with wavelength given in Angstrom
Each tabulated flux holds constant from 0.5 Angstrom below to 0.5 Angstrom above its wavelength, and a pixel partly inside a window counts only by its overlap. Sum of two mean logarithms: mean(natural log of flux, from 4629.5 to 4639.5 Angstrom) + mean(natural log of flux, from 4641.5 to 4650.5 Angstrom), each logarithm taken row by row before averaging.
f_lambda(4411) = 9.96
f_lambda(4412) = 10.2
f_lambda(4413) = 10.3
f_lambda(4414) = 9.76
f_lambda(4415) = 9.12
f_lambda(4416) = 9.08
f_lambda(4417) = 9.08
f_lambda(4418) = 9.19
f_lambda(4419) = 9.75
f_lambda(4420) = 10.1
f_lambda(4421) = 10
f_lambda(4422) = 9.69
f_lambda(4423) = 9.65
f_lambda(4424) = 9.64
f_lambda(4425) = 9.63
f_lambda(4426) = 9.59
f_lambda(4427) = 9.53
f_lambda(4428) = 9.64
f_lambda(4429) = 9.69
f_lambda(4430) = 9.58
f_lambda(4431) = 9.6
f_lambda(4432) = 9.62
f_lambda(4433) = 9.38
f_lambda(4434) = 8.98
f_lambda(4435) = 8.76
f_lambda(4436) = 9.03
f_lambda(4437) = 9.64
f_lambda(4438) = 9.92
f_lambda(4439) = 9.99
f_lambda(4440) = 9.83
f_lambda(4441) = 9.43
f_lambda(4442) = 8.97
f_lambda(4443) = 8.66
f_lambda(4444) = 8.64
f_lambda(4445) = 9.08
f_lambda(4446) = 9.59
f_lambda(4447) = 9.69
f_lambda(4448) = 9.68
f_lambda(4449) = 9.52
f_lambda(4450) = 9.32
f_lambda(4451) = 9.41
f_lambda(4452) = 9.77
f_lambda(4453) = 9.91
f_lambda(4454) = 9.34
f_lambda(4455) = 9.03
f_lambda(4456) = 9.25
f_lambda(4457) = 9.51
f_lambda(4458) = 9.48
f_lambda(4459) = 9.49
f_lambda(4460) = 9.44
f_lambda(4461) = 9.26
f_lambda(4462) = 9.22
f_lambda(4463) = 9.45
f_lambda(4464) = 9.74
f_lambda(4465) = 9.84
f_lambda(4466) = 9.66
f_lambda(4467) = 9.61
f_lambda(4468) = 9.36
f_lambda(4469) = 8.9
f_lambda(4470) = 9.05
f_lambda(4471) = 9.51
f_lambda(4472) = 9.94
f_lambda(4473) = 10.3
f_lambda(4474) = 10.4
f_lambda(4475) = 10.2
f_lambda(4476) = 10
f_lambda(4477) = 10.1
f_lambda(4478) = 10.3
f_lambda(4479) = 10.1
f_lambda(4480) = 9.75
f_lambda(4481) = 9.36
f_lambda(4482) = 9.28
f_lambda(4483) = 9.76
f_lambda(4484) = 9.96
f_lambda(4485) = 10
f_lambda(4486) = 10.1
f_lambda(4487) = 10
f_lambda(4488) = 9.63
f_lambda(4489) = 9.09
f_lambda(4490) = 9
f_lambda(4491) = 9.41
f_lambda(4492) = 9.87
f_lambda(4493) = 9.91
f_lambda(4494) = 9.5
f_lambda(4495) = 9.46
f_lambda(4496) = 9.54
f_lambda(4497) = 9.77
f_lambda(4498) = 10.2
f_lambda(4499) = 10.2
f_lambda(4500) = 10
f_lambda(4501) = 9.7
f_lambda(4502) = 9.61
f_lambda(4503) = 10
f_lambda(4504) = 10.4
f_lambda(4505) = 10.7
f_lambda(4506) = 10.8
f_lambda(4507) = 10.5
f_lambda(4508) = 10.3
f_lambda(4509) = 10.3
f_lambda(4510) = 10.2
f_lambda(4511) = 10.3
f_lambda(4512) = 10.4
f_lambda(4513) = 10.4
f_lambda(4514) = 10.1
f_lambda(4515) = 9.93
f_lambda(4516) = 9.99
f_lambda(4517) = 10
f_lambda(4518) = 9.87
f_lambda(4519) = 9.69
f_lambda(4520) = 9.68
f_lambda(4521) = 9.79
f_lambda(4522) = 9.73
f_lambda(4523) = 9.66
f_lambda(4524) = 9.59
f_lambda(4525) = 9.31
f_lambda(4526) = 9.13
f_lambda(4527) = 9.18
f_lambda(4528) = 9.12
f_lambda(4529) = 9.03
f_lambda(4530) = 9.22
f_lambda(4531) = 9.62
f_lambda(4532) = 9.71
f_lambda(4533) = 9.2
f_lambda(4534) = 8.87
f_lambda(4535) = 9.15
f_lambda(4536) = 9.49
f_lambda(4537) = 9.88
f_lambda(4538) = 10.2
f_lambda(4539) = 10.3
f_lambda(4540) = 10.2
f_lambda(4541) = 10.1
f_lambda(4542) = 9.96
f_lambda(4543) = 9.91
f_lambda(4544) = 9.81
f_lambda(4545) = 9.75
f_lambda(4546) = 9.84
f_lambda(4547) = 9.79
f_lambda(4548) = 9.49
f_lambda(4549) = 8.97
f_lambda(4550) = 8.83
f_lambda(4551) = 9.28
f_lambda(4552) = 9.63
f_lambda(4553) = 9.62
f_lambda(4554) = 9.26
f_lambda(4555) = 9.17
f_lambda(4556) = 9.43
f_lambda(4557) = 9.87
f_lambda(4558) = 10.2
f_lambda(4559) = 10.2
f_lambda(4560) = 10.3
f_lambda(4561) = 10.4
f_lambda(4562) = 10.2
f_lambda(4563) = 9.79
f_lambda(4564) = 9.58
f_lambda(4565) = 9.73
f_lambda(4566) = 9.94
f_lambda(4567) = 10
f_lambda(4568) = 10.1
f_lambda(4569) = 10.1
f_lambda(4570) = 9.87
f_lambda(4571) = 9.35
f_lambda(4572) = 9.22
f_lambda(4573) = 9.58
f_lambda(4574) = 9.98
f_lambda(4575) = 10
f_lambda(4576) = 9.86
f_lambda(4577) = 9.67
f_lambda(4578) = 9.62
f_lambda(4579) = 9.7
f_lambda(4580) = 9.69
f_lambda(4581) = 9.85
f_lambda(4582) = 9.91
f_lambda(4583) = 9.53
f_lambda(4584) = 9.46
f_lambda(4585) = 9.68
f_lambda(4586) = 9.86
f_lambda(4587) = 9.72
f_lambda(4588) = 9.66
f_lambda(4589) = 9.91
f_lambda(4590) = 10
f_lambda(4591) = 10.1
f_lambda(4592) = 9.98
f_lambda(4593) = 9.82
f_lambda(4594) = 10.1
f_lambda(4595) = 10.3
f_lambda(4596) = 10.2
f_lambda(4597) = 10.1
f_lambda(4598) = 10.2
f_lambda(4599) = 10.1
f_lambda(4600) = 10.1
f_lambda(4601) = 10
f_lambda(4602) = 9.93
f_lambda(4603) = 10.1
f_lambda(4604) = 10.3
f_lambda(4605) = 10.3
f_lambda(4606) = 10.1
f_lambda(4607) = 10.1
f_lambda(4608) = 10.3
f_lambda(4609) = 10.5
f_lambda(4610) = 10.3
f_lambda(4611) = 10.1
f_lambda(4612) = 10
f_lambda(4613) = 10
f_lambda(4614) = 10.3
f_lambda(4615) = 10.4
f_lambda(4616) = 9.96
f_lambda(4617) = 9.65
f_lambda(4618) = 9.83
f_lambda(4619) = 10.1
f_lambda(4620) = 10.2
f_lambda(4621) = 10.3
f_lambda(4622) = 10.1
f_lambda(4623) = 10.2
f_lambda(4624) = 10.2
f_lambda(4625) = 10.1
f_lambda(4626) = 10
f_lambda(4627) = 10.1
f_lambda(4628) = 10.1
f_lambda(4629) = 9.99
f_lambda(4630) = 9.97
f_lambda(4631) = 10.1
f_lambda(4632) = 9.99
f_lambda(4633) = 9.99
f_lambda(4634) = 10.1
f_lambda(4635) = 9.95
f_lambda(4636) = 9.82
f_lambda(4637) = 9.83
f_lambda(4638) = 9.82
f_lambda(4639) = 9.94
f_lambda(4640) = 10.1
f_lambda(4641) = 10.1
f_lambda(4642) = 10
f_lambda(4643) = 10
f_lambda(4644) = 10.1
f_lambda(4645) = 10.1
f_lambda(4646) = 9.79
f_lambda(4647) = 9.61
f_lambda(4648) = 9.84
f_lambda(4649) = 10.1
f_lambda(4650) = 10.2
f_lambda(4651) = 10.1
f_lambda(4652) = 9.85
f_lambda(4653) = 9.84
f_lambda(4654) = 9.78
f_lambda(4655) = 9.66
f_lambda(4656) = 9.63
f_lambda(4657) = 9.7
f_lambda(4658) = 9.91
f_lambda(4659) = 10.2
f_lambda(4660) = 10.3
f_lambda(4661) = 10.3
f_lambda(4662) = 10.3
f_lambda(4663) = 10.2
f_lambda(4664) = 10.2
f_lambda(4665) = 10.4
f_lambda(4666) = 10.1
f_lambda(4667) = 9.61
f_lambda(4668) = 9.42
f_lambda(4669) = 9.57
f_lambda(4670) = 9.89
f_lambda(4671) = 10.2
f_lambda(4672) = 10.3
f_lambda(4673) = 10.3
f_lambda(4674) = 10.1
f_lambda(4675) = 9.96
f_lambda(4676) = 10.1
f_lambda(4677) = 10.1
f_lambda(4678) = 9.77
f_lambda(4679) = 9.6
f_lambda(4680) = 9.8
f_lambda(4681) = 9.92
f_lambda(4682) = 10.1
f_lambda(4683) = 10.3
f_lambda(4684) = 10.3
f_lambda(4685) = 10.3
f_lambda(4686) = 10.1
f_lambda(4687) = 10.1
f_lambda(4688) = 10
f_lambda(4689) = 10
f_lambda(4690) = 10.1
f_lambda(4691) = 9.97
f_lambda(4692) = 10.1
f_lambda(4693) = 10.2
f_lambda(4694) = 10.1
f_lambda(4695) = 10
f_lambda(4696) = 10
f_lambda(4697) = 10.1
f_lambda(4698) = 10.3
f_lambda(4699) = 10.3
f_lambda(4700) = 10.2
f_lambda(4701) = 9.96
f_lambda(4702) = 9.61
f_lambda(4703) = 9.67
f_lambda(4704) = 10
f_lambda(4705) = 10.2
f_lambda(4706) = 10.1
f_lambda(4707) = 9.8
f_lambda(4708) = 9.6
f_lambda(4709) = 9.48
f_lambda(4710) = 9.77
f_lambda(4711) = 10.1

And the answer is 4.597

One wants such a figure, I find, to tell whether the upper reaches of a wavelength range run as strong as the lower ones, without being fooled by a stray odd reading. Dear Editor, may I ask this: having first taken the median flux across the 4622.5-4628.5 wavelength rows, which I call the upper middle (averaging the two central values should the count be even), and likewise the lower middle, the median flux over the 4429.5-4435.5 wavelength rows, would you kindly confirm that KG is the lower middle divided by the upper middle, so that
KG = 0.939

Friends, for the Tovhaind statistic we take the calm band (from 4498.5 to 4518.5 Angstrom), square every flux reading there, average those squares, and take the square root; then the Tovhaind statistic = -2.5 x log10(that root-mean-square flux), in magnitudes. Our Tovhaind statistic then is -2.52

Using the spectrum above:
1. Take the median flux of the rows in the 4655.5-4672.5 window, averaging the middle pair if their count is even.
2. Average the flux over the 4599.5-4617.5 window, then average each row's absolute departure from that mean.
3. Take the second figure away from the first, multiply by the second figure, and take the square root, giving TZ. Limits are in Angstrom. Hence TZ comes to 1.27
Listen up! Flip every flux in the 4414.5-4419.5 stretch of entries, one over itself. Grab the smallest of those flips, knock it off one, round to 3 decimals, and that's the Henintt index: 0.897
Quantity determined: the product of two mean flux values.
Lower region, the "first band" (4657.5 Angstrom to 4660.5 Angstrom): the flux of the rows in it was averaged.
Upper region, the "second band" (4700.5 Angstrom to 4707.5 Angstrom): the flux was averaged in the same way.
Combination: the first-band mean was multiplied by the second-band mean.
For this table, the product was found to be 100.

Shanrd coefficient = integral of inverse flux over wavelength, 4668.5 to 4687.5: 1.9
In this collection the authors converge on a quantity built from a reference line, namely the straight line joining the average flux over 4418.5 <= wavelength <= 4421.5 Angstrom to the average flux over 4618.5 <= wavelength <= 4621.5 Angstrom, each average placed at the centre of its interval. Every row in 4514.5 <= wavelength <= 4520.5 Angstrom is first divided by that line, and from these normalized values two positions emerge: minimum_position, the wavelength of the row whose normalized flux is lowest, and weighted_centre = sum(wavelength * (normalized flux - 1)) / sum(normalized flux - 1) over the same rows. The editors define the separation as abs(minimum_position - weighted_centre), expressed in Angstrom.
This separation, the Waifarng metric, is 1.6 Angstrom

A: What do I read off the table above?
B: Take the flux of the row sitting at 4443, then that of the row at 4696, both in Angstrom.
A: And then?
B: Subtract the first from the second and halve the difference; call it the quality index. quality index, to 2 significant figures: 0.67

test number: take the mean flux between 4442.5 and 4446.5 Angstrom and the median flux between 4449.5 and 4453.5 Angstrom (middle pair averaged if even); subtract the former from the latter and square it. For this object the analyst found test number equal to 0.4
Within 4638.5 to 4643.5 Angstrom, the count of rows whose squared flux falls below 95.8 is 0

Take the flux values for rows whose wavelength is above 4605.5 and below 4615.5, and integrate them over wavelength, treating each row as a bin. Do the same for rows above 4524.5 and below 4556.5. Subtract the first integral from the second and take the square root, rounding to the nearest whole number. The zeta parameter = 14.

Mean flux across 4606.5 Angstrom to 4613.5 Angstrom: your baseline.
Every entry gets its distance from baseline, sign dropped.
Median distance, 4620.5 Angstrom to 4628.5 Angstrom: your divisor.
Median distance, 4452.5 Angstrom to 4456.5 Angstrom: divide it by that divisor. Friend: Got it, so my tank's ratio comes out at 10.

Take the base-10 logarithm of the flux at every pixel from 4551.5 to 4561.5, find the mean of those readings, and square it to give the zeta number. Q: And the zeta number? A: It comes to 0.98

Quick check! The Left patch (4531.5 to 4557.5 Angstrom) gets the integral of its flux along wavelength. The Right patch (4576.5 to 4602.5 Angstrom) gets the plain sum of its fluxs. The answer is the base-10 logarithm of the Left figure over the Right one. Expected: -0.013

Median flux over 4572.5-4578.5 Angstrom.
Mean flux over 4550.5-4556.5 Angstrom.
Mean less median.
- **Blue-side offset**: -0.37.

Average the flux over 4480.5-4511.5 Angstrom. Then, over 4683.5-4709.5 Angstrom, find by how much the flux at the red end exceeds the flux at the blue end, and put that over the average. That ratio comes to -0.08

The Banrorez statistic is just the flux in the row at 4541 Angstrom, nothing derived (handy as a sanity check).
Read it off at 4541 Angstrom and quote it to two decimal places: 10.10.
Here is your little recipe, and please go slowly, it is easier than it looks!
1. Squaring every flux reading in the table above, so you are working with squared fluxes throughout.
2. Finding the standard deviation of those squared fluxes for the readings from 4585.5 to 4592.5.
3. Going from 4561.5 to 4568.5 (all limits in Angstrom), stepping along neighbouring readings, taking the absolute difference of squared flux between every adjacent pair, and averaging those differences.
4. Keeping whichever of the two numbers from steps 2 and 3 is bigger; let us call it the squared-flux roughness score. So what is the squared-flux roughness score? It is 3.7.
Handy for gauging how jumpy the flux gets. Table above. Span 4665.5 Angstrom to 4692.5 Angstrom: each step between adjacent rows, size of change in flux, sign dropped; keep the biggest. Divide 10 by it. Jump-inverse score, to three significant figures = 20.4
